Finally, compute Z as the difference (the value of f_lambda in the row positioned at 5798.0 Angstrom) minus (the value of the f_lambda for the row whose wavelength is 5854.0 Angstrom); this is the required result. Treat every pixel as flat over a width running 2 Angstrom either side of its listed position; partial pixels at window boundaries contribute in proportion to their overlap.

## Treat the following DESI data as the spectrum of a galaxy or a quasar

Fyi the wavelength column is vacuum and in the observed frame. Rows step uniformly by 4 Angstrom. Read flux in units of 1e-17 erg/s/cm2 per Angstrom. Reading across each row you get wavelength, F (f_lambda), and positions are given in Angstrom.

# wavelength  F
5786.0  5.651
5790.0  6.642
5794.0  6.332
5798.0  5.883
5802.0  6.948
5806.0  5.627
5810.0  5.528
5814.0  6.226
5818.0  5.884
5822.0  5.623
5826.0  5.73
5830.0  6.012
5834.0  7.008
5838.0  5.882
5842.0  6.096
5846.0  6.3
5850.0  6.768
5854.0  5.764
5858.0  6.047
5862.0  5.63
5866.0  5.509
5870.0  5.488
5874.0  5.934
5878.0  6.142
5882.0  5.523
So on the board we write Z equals 0.12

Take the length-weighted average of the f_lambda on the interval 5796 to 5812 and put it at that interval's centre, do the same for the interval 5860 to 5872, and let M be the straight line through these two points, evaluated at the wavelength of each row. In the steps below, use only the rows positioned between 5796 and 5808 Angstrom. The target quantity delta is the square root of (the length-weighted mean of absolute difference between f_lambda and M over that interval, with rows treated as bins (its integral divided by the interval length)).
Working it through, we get 0.70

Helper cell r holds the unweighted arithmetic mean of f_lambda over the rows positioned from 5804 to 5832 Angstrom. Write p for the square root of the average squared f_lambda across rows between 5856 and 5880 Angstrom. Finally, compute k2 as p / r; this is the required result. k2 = 1.00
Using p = 5.80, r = 5.80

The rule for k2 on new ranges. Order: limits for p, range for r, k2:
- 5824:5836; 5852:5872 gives 1.10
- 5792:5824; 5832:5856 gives 0.96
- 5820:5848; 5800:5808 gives 0.97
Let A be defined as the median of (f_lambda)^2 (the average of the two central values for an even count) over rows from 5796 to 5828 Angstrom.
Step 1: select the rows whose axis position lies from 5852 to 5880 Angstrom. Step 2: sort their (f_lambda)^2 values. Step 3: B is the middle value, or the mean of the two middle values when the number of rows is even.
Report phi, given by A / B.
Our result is 1.01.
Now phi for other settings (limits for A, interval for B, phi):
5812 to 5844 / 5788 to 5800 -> 0.88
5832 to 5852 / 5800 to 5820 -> 1.15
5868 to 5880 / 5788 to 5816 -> 0.91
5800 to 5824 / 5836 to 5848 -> 0.89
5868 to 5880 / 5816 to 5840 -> 1.02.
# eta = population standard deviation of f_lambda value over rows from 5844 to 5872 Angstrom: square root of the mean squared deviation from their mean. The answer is 0.438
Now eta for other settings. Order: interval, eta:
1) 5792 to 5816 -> 0.481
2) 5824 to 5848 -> 0.414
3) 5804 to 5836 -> 0.453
